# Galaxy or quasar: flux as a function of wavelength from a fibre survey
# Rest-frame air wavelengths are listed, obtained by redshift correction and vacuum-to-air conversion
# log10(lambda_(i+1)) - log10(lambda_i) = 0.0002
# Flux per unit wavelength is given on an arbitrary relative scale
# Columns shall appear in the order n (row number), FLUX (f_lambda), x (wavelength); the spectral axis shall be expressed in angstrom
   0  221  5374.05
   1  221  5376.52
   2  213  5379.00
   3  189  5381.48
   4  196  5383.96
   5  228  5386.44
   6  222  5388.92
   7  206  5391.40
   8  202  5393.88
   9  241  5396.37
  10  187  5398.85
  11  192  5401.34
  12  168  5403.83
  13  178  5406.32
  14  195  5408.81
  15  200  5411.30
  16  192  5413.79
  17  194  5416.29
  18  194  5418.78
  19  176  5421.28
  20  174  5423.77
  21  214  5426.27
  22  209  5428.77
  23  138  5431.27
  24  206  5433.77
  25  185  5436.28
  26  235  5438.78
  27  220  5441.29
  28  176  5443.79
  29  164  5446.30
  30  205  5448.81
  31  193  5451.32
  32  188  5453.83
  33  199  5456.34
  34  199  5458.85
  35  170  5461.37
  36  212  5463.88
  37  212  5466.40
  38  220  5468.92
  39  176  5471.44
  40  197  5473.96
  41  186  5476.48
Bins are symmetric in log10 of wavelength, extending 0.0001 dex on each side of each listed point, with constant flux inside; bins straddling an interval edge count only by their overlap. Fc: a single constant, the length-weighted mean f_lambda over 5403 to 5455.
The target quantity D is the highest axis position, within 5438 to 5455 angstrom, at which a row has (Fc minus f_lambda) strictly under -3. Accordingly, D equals 5448.81 angstrom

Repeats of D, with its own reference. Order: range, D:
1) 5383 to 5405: 5396.37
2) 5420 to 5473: 5468.92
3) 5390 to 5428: 5426.27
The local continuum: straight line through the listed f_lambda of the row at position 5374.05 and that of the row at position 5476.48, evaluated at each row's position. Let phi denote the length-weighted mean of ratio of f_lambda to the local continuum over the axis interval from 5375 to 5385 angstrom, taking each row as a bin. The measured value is 0.94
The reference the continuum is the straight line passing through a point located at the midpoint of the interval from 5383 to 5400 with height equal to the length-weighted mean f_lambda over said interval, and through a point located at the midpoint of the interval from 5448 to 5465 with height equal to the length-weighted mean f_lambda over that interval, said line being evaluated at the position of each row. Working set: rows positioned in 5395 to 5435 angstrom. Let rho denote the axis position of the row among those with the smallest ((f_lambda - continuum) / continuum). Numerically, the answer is 5431.27 angstrom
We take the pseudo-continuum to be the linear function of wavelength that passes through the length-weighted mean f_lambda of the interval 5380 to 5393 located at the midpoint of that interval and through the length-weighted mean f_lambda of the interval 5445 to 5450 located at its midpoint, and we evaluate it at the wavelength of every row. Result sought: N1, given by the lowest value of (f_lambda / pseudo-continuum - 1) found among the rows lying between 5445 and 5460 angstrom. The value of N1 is -0.11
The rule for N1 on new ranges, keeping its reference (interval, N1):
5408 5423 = -0.09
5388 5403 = -0.08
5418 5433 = -0.28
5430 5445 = -0.28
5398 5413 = -0.17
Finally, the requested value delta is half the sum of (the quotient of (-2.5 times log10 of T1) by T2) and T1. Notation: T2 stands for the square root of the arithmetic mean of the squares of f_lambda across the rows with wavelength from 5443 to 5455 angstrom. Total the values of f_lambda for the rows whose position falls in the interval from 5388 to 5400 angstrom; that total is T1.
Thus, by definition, 529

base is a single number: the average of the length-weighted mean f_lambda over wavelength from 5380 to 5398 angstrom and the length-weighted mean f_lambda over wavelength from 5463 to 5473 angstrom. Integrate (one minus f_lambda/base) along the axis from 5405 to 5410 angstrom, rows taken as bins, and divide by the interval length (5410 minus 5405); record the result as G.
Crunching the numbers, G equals 0.105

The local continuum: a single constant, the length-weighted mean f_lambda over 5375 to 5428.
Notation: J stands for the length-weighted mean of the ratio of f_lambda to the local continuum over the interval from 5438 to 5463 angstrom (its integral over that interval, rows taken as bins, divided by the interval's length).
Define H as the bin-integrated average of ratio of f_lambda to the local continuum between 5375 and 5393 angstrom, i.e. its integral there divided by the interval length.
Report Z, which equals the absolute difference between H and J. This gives 0.08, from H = 1.06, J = 0.975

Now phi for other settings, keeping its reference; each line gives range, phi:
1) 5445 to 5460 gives 0.99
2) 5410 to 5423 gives 0.92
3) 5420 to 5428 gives 0.93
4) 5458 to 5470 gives 1.06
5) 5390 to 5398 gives 1.00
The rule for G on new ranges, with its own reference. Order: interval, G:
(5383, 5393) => -0.025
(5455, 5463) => 0.084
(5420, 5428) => 0.090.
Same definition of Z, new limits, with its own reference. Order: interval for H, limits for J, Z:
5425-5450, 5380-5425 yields 0.01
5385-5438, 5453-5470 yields 0.02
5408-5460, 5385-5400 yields 0.11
